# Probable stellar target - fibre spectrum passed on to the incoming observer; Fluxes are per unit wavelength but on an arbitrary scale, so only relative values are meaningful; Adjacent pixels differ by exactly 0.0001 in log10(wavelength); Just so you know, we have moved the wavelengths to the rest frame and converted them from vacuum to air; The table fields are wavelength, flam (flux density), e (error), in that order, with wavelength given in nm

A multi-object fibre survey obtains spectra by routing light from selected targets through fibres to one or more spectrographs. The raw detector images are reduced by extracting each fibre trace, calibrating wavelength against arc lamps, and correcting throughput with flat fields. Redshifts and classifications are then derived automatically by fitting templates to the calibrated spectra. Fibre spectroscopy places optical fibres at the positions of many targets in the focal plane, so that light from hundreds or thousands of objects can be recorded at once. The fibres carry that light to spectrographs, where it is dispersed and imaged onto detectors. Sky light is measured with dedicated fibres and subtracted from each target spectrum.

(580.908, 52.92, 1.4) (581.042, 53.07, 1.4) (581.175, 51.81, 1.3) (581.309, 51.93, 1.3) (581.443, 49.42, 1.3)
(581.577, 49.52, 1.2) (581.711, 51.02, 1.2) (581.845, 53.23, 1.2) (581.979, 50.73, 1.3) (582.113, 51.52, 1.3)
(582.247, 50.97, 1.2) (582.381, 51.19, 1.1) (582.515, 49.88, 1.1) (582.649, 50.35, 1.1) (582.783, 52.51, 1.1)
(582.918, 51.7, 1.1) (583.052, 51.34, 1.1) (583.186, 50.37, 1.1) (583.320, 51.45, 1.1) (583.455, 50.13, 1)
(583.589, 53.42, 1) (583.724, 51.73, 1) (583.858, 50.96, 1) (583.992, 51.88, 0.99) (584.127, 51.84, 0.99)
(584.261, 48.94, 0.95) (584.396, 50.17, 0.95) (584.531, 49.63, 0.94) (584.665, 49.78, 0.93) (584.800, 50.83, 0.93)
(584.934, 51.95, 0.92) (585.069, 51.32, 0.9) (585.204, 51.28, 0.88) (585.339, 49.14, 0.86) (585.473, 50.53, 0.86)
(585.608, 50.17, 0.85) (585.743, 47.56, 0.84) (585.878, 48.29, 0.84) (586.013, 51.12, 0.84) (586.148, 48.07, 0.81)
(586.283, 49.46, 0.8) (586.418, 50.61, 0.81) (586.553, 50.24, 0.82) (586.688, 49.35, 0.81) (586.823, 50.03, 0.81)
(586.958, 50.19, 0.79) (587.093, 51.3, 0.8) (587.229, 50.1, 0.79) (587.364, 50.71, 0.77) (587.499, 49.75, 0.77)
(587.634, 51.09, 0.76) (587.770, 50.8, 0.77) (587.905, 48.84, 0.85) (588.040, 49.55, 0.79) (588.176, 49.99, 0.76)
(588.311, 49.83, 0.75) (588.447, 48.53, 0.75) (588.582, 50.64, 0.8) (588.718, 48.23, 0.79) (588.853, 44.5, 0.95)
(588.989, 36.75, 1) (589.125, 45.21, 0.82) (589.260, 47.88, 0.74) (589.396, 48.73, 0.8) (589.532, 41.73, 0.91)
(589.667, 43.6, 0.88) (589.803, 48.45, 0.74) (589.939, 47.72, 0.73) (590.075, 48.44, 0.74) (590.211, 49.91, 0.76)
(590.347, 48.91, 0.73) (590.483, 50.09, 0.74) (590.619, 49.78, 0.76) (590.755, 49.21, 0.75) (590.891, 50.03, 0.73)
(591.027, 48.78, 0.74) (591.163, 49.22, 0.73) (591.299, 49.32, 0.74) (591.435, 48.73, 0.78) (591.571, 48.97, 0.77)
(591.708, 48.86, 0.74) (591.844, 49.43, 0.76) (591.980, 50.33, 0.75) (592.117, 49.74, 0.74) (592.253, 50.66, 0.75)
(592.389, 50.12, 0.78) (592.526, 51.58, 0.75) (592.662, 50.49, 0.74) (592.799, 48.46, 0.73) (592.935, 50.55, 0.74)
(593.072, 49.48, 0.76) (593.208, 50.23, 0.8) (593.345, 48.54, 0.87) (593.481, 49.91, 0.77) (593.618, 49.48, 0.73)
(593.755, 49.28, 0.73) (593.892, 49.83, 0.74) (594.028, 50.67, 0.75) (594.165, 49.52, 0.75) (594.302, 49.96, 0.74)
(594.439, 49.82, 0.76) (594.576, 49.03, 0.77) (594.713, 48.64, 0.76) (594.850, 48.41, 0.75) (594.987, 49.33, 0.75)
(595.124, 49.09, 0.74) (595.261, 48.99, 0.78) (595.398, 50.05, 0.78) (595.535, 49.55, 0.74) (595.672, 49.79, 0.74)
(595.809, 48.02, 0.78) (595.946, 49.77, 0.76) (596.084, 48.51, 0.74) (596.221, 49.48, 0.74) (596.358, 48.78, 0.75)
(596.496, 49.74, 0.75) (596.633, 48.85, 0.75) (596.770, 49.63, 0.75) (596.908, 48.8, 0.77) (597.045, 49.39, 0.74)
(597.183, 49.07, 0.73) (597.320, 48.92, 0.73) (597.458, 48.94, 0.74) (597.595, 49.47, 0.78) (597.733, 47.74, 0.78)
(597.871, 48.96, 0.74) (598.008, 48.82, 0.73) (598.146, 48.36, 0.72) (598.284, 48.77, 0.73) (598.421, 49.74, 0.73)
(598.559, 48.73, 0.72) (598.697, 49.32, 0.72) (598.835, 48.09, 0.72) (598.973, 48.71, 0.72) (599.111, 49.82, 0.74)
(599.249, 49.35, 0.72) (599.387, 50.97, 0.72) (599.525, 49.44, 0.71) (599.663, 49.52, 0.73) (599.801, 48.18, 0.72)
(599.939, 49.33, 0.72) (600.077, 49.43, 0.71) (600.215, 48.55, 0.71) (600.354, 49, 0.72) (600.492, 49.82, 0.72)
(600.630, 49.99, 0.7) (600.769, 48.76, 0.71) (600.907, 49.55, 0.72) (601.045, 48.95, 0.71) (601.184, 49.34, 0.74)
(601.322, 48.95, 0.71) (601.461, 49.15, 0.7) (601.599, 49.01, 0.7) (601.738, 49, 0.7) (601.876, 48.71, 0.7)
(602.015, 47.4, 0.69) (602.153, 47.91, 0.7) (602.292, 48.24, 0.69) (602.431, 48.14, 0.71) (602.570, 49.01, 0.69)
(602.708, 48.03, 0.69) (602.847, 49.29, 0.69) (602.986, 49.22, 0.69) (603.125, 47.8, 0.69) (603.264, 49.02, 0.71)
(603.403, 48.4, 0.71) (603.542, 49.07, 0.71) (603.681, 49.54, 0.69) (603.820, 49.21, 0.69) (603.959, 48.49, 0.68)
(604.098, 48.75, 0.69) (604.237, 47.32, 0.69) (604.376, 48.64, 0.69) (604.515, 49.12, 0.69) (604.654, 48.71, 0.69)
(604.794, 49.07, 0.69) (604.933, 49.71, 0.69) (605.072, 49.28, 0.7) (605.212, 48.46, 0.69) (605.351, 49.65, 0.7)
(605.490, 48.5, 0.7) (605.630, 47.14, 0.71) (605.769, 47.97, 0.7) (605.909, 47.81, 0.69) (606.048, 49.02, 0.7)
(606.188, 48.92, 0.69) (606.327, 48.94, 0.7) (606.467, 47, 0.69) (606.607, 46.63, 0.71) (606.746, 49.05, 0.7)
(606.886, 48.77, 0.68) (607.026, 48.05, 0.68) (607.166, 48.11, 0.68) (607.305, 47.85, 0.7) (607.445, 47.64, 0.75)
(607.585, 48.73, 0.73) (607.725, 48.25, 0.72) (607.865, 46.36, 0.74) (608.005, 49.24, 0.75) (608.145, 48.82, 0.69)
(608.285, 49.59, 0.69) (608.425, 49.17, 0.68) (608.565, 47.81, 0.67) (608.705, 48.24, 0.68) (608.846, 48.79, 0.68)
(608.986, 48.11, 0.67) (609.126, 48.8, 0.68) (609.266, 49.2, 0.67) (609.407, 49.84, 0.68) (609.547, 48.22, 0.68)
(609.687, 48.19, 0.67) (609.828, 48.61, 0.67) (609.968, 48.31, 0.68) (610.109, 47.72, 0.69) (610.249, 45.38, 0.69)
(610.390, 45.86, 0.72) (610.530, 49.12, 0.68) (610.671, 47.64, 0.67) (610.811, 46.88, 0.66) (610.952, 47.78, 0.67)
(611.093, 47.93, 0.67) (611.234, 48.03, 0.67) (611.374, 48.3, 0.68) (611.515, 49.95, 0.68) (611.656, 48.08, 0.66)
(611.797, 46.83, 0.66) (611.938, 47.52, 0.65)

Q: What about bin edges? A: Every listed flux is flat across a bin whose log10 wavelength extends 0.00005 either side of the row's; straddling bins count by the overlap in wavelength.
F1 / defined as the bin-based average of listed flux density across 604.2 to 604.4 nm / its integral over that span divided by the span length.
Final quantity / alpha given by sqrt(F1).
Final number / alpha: 6.93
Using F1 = 48.0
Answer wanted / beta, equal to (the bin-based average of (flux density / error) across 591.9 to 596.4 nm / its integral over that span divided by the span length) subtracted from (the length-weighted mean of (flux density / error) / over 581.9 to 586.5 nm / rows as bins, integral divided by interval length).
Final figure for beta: -13.4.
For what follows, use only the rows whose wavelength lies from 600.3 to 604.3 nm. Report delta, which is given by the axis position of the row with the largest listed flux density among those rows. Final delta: 600.630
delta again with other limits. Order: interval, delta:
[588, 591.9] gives 588.582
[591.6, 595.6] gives 592.526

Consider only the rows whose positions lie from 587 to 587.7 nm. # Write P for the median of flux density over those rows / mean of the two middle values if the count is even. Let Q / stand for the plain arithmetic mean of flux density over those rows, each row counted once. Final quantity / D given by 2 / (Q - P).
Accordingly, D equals -17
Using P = 50.7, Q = 50.6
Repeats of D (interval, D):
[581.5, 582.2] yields 11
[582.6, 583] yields -11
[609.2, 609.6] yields -18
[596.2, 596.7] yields 42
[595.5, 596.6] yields -6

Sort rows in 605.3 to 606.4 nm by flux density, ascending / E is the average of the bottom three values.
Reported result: 47.6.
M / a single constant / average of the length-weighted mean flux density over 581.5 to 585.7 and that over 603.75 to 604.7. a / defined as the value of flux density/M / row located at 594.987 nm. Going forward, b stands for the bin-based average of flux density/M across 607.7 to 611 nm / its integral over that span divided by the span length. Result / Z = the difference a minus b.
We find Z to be 0.023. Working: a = 0.99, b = 0.97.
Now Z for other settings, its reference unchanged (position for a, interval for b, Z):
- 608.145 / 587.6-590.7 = 0.021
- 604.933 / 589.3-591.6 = 0.028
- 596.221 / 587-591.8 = 0.021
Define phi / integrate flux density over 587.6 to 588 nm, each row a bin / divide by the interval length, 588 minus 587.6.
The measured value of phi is 50.1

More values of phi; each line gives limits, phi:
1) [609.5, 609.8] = 48.2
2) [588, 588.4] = 49.7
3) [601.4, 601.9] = 49.0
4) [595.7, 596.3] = 49.0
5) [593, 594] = 49.6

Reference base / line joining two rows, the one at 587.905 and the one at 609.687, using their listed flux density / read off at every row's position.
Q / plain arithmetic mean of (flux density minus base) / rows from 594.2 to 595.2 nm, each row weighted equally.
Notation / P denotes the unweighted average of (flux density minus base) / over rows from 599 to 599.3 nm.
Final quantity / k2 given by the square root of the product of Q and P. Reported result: 0.8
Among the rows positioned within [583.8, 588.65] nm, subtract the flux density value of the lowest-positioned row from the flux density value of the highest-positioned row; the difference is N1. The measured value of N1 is -0.3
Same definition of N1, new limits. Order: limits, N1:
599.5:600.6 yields 0.4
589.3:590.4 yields 0.2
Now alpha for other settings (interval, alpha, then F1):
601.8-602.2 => 6.94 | 48.1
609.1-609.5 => 7.02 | 49.3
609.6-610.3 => 6.91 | 47.7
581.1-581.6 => 7.13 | 50.9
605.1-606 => 6.95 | 48.3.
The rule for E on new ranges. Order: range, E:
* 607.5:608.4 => 47.8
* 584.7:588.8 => 48.0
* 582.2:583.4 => 50.2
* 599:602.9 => 47.8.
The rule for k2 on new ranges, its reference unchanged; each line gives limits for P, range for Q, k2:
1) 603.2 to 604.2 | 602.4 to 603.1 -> 0.4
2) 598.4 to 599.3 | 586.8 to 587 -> 0.9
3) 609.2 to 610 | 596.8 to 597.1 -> 0.5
